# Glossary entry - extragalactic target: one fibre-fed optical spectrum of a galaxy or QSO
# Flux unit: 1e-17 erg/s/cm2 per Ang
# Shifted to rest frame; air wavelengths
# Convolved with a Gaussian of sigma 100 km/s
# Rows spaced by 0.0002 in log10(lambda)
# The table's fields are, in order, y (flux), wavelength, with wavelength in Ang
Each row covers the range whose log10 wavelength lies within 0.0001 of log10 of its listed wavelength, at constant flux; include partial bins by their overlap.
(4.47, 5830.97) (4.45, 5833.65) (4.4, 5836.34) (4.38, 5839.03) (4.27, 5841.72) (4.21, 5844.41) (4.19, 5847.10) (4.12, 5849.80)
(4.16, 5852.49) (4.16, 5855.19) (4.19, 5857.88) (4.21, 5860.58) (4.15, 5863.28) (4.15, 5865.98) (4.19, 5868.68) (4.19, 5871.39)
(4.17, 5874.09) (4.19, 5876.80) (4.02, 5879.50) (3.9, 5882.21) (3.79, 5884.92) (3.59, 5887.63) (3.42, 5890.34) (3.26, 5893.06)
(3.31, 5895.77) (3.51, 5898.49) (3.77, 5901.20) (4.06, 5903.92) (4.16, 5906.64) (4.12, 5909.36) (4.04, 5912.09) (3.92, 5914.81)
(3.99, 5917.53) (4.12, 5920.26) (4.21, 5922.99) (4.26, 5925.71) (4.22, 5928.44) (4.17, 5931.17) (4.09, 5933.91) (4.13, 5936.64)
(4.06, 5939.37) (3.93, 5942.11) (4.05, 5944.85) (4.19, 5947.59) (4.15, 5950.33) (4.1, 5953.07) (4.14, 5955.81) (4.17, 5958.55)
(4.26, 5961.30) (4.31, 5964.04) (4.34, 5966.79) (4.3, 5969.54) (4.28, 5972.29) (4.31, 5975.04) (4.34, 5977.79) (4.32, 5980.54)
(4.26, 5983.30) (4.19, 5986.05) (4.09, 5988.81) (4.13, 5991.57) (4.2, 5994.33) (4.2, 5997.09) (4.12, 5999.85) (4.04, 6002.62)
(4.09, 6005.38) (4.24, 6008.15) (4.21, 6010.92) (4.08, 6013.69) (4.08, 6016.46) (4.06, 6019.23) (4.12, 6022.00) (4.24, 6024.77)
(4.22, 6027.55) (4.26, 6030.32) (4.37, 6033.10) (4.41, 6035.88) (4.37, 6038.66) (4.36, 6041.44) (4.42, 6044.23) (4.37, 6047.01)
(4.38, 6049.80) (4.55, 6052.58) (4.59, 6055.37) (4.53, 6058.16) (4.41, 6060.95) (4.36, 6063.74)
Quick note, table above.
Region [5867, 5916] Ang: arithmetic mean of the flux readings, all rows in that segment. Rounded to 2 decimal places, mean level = 3.87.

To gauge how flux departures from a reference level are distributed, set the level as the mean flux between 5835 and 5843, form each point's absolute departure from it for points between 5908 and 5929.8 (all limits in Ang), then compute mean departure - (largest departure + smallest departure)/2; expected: -0.020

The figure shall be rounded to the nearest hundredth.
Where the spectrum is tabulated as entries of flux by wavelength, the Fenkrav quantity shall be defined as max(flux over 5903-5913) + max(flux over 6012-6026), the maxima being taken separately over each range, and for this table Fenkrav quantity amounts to 8.40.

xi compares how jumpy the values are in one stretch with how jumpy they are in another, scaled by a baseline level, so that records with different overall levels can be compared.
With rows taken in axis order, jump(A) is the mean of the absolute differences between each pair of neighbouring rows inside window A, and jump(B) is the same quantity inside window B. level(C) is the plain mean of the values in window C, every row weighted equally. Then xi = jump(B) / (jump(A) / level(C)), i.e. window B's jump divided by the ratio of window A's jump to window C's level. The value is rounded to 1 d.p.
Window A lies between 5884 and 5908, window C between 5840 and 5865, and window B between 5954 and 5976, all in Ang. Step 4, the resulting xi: 1.0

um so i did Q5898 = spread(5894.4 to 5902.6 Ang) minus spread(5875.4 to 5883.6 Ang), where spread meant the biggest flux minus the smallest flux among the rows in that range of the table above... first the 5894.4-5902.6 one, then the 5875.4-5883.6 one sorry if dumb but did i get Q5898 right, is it 0.2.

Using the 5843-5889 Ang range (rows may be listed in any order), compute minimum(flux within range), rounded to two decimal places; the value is 3.59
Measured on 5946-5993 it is 4.09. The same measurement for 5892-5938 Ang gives 3.26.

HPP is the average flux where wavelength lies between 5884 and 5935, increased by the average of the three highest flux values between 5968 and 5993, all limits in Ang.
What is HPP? 8.22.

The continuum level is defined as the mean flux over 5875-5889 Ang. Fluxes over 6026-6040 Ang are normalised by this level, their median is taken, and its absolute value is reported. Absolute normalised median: 1.12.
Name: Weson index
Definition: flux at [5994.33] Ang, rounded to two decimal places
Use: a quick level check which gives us 4.20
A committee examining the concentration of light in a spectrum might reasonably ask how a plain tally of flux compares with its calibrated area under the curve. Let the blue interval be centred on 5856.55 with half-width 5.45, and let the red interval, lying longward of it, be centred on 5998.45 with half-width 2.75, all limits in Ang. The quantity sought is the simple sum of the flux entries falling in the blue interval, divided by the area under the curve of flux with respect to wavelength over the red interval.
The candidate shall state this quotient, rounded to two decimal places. 0.73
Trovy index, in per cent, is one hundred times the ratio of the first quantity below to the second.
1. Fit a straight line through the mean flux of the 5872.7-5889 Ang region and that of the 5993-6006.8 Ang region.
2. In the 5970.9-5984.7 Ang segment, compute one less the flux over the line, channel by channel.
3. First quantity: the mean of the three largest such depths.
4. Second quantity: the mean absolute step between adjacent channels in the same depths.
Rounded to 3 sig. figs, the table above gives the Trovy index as -542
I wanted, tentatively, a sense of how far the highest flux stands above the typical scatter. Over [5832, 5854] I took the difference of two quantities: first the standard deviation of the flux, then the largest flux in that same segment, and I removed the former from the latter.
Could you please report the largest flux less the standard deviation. 4.33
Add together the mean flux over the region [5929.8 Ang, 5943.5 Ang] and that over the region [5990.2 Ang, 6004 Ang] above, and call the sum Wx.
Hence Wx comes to 8.21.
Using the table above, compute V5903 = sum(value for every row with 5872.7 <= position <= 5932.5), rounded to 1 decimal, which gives 86.2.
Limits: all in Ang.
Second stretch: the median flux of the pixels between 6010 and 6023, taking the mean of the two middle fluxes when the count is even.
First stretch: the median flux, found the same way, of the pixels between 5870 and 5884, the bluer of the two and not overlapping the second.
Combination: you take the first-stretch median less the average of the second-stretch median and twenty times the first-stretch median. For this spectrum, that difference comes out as -39.6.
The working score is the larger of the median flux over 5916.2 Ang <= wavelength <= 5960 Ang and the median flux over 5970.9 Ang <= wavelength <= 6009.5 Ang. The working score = 4.20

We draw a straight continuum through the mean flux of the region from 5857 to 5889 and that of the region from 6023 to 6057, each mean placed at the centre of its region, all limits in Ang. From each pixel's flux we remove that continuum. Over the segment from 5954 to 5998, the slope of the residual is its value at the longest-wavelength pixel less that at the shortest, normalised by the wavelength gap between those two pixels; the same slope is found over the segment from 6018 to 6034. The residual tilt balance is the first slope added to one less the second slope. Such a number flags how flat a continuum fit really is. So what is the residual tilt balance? 0.98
